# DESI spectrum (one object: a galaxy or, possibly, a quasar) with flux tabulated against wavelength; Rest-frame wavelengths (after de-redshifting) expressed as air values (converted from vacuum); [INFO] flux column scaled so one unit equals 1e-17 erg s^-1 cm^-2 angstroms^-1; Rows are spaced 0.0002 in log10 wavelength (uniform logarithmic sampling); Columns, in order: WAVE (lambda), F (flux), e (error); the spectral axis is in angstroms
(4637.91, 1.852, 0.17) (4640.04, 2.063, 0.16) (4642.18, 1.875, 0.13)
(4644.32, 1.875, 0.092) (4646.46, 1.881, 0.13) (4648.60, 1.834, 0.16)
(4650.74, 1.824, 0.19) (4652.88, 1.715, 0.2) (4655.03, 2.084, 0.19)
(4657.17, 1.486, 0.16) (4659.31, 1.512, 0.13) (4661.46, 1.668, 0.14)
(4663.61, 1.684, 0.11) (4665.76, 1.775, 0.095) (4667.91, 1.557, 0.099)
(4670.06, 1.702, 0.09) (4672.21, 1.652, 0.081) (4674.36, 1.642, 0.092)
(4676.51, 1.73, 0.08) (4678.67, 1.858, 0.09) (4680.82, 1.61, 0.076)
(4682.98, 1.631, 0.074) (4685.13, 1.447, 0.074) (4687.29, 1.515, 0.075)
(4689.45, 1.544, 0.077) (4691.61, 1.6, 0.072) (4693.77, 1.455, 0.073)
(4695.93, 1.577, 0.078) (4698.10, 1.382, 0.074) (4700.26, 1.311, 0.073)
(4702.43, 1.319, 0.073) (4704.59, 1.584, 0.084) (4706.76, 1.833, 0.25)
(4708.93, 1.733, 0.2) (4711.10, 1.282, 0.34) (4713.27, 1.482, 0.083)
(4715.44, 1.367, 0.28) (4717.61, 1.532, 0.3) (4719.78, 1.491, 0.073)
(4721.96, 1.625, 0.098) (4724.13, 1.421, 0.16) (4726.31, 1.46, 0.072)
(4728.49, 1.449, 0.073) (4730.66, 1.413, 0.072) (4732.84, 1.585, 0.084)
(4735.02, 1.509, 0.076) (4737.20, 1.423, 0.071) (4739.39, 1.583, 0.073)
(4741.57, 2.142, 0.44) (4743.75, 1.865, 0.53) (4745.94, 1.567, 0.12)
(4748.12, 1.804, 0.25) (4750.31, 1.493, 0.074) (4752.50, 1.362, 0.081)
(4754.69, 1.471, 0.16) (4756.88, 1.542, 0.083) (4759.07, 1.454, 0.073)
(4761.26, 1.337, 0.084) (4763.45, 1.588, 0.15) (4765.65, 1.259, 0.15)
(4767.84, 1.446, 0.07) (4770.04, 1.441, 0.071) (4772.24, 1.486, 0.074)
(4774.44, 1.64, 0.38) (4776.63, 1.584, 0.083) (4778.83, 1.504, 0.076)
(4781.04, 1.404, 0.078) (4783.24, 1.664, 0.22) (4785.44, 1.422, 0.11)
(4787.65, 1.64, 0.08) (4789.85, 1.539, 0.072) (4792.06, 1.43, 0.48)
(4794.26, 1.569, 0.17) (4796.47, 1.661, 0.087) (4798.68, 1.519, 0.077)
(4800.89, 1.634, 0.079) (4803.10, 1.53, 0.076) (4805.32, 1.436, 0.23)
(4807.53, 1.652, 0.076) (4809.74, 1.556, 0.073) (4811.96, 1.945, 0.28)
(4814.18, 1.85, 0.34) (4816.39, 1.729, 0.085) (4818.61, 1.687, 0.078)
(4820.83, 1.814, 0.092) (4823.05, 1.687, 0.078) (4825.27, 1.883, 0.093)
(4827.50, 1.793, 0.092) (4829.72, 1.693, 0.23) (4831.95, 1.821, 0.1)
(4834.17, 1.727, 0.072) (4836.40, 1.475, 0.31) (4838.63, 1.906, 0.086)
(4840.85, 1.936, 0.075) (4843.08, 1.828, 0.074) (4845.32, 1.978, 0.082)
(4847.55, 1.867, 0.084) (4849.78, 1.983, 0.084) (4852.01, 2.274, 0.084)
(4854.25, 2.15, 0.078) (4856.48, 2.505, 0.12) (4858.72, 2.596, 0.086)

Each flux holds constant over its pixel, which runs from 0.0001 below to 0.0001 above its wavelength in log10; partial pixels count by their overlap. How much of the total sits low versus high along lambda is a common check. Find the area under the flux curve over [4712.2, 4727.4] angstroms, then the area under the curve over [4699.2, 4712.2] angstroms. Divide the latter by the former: 0.87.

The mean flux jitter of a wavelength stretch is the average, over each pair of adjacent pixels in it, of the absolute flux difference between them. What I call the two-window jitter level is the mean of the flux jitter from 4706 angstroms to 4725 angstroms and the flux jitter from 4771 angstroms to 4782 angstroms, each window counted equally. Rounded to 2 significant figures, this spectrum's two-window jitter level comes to 0.14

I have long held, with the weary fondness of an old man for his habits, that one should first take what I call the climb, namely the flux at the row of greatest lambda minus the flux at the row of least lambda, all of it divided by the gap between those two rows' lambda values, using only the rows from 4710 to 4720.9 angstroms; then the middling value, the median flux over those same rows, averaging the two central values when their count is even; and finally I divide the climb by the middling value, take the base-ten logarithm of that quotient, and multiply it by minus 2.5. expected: 4.5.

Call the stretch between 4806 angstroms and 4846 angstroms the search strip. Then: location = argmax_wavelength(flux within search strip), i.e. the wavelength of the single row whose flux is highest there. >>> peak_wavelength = 4845.32 angstroms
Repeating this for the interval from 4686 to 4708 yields 4706.76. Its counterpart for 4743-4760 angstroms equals 4743.75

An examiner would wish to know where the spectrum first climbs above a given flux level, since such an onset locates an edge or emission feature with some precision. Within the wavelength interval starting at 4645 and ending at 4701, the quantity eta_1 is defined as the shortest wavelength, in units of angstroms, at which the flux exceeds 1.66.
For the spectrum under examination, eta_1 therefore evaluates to 4646.46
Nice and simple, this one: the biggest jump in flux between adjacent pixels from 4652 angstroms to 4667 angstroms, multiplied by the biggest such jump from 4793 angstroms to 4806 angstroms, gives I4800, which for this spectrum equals 0.085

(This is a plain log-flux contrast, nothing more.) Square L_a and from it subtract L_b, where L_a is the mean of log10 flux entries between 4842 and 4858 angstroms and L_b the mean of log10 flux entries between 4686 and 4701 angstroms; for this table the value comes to -0.070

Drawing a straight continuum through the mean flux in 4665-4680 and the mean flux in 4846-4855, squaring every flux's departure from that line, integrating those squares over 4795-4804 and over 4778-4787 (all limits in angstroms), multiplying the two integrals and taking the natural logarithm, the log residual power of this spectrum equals 0.8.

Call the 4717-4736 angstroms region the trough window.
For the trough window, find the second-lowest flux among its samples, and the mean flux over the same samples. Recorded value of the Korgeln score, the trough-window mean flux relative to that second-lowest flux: 1.05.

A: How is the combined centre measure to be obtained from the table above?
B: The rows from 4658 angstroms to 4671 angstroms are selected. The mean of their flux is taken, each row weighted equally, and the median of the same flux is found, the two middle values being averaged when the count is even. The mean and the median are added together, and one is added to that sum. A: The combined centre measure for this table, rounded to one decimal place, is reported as 4.3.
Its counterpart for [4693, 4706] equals 3.9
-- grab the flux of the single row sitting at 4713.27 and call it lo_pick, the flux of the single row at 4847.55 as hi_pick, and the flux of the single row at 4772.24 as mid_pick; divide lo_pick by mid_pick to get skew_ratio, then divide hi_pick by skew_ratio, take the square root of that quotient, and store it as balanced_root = 1.37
